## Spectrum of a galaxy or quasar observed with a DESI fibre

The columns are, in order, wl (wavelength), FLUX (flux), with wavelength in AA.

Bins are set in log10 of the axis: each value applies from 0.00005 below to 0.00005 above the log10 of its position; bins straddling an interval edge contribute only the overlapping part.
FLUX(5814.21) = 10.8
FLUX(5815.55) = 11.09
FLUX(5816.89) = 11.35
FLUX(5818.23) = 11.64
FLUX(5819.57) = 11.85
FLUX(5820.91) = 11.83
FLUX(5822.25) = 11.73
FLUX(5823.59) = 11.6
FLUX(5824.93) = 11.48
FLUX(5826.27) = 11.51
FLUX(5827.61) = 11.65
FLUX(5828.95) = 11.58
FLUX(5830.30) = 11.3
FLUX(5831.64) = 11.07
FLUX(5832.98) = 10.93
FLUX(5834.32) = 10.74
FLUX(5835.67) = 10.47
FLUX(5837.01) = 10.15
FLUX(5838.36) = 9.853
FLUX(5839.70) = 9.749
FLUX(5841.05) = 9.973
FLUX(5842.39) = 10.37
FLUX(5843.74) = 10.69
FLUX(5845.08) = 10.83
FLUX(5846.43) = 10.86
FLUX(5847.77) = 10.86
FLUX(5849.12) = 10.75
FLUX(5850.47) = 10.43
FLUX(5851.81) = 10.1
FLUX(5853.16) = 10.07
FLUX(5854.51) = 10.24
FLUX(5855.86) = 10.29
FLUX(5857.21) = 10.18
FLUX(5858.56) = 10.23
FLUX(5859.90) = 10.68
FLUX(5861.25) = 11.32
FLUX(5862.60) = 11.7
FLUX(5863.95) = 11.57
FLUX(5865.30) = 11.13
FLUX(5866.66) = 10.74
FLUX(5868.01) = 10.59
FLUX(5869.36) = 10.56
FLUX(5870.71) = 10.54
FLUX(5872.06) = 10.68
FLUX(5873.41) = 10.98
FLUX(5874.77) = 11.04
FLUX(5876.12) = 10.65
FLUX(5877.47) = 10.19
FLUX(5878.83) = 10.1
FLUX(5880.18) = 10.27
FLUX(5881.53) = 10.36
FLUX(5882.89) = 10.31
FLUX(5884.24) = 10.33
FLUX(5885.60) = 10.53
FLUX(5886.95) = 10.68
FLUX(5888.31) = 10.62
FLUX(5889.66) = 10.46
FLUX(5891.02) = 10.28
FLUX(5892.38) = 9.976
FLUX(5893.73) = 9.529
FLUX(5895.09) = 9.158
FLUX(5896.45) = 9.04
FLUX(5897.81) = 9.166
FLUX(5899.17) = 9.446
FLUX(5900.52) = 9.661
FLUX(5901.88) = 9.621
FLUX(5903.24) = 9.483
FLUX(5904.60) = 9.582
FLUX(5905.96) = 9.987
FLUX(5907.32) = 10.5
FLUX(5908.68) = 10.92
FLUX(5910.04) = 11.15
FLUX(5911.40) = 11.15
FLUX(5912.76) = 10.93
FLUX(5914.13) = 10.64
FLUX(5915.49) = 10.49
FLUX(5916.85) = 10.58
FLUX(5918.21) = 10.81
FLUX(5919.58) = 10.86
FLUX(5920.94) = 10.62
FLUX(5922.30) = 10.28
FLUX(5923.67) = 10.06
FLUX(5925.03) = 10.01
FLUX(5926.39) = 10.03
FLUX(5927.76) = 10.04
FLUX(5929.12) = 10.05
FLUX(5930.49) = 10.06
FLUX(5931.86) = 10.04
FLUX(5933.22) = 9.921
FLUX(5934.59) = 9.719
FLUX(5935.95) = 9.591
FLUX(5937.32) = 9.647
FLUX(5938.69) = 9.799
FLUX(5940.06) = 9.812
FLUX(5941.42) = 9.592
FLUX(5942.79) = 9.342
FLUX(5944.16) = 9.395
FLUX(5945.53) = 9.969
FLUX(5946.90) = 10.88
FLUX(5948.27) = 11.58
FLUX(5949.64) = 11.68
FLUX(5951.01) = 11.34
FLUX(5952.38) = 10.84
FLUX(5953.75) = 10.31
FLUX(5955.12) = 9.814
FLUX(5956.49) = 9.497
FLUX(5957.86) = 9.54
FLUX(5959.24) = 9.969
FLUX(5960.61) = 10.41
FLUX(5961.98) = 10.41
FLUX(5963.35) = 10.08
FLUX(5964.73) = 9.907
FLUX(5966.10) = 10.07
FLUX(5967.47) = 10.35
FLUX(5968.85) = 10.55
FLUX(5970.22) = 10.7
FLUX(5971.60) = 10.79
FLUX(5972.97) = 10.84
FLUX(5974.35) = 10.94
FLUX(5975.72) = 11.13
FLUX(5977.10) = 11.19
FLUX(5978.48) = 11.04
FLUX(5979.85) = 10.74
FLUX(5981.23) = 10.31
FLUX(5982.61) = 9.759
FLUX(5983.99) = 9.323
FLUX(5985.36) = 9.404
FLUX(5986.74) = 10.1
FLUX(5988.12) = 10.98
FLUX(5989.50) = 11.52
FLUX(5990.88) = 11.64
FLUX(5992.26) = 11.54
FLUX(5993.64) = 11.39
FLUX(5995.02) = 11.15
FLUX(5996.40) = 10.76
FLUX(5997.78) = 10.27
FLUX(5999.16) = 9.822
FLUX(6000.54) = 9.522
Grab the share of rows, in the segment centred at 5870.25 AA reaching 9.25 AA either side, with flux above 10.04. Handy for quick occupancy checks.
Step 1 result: 1.00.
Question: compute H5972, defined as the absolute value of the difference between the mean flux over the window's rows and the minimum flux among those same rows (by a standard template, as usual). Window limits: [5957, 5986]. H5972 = 1.0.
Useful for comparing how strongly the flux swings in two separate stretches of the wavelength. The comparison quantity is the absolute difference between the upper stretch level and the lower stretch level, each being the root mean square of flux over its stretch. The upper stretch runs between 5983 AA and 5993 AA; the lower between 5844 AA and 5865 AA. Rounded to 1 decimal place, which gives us 0.0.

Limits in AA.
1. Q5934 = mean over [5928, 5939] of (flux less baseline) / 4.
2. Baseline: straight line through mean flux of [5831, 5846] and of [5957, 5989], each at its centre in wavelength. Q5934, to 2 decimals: -0.13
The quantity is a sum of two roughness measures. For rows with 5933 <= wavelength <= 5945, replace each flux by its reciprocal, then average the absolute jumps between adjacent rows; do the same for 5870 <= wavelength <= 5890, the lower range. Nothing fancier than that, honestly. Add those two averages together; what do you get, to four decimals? 0.0029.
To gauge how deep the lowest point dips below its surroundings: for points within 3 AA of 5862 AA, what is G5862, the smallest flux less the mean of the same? -0.6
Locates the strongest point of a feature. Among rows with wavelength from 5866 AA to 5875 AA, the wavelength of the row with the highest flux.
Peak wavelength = 5874.77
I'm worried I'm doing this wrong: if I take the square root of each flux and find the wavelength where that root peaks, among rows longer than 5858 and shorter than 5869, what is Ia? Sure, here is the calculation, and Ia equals 5862.60 AA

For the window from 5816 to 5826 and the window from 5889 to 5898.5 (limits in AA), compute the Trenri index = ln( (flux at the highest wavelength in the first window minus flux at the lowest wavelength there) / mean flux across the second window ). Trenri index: -4.31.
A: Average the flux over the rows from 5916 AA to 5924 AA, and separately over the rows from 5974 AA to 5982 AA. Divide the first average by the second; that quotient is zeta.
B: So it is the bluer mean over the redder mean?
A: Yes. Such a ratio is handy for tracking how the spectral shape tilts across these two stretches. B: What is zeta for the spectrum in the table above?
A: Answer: 0.97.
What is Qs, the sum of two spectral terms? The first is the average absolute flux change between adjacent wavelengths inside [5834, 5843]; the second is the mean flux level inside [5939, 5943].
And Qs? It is 9.9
